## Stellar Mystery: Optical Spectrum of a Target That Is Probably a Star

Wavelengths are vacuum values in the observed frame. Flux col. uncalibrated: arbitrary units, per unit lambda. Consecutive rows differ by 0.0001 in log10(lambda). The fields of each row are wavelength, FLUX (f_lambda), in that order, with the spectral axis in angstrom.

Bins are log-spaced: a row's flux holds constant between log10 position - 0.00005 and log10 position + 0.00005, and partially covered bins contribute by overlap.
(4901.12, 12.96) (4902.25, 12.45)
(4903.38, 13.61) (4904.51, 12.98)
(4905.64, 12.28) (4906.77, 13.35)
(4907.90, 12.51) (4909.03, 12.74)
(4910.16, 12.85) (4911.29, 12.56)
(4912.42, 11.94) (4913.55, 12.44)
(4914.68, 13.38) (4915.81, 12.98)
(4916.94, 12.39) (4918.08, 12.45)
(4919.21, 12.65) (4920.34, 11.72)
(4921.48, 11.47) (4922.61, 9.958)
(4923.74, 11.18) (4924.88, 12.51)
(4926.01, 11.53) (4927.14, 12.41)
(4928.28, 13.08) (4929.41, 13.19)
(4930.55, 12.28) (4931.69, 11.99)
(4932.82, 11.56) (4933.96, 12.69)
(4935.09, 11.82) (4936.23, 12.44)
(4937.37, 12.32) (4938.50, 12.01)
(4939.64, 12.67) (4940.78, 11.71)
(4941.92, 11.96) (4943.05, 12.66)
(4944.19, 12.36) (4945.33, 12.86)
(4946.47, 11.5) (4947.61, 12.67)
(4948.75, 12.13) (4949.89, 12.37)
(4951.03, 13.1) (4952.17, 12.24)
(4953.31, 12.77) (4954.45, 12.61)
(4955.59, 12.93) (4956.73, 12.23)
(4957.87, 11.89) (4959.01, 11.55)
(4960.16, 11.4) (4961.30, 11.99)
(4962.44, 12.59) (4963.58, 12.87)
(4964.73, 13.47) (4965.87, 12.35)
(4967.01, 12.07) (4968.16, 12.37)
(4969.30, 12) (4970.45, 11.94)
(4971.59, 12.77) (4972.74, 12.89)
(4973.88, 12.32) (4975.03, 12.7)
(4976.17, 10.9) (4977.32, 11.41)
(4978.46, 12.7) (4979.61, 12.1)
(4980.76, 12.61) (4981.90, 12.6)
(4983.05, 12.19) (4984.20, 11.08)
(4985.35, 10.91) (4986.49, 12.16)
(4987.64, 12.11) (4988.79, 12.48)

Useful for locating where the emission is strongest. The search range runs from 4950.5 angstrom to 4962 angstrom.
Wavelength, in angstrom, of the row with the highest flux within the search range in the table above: 4951.03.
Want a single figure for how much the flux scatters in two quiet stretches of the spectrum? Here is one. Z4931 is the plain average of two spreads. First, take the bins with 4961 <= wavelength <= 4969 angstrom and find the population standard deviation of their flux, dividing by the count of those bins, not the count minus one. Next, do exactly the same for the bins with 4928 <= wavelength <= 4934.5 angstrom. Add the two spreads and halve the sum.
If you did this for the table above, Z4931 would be 0.53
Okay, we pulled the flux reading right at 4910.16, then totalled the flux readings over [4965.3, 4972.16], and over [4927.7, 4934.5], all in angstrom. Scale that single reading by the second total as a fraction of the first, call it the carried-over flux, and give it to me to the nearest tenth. 13.1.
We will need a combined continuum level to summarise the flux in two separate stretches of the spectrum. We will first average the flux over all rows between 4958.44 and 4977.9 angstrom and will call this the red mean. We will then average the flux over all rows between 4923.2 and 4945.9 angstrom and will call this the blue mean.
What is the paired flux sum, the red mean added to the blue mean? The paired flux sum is 24.5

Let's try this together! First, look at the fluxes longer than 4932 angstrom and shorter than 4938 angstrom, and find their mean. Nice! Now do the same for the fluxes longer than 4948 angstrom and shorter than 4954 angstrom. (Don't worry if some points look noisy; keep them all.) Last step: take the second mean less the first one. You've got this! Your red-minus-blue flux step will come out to 0.36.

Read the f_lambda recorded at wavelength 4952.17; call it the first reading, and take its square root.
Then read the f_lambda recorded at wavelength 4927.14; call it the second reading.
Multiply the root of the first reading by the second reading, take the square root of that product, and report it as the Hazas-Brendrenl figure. 6.59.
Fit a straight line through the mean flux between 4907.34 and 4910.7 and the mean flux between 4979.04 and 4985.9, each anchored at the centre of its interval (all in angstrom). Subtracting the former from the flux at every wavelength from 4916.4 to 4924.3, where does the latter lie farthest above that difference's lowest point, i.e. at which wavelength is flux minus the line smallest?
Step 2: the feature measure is 4922.61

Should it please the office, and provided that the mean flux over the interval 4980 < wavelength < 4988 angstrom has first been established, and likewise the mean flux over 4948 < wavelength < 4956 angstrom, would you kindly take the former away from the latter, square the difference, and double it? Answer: 0.8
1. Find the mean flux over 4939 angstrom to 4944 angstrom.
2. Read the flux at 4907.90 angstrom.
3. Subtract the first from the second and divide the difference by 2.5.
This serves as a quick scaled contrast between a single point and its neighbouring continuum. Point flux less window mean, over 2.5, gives 0.10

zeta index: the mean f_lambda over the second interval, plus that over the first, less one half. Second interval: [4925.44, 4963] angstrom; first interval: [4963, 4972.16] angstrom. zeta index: 24.3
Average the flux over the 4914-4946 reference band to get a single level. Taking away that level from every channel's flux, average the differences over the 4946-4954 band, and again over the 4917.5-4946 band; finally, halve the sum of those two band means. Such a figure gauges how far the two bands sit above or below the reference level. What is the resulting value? 0.05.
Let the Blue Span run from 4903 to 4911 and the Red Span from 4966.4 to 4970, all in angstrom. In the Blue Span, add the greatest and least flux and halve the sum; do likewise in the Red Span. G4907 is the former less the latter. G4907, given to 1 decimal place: 0.8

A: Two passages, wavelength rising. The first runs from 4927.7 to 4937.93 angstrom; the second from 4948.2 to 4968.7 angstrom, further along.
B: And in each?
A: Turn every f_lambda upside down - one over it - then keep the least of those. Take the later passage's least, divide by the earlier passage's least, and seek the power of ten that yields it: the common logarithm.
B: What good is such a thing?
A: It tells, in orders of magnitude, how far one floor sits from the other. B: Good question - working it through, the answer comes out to -0.009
